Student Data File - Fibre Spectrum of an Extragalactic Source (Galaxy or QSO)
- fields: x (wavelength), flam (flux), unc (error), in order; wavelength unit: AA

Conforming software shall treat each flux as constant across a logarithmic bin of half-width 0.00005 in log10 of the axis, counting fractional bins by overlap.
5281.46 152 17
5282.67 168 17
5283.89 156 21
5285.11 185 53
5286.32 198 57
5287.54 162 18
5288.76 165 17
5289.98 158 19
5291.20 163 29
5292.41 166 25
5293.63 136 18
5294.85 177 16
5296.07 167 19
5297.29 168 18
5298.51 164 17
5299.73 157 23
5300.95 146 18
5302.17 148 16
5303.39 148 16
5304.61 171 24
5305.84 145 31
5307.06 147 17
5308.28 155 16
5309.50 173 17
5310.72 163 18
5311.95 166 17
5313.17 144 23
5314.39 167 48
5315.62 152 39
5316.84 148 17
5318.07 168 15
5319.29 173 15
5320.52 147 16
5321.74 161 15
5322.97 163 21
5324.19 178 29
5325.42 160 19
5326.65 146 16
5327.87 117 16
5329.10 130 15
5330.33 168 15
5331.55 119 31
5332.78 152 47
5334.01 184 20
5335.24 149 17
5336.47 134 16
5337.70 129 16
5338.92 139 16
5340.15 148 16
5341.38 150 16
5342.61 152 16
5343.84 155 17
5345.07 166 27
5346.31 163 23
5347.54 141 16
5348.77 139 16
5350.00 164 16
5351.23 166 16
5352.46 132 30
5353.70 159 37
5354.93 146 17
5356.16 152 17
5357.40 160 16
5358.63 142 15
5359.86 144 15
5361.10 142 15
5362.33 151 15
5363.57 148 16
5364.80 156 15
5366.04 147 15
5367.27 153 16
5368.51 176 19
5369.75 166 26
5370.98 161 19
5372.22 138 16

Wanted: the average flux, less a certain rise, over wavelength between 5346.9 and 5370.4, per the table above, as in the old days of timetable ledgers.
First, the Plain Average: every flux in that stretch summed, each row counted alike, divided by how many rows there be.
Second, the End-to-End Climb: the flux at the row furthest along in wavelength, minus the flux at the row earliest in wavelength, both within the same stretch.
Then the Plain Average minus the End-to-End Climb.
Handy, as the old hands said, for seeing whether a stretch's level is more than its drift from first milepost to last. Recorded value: 127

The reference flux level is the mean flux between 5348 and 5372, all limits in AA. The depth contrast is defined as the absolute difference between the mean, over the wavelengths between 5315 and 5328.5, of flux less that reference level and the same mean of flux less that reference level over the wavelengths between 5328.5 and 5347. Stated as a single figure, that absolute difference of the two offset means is 6.5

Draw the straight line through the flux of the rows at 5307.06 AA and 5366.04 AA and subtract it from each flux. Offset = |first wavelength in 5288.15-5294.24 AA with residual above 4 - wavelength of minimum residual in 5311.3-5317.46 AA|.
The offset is 24.4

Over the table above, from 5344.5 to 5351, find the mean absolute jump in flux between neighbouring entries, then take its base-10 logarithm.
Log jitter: 1.1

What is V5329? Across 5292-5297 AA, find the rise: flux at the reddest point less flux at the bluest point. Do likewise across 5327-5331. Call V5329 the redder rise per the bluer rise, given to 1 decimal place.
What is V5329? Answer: 51.0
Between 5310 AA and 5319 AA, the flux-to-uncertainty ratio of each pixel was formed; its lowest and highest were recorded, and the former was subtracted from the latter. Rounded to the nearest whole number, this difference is 8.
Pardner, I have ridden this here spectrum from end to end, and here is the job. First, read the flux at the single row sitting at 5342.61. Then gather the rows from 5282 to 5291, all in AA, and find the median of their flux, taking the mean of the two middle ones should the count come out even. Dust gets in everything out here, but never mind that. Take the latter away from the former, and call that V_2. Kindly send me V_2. -13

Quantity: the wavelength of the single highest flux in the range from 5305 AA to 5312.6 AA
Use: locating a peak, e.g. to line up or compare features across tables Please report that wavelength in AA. 5309.50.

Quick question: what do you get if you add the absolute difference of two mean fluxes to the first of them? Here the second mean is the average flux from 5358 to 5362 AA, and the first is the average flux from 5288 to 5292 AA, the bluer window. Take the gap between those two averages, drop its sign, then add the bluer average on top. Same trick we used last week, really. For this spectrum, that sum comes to 181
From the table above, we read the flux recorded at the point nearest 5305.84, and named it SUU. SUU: 145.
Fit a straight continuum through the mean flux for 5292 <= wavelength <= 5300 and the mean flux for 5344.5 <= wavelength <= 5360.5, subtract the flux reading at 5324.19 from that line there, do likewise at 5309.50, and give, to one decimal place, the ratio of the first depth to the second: 1.6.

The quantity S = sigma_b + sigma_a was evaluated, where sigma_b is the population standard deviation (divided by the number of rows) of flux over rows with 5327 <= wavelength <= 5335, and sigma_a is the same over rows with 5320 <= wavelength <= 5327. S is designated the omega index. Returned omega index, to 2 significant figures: 36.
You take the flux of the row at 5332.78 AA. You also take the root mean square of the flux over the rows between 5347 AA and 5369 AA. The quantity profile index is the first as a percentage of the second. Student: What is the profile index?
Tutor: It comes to 100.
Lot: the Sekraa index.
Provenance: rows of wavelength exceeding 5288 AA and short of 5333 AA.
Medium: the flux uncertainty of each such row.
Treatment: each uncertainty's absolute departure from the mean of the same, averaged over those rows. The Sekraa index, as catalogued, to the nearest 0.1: 6.2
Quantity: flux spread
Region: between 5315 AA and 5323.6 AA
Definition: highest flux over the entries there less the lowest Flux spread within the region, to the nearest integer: 26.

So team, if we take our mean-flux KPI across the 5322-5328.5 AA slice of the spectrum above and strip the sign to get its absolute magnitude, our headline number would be 153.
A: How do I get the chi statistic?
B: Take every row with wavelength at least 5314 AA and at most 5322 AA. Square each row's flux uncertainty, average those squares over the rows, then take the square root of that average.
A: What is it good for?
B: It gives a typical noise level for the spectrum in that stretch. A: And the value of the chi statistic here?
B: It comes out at 26.8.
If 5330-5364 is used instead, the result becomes 21.1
